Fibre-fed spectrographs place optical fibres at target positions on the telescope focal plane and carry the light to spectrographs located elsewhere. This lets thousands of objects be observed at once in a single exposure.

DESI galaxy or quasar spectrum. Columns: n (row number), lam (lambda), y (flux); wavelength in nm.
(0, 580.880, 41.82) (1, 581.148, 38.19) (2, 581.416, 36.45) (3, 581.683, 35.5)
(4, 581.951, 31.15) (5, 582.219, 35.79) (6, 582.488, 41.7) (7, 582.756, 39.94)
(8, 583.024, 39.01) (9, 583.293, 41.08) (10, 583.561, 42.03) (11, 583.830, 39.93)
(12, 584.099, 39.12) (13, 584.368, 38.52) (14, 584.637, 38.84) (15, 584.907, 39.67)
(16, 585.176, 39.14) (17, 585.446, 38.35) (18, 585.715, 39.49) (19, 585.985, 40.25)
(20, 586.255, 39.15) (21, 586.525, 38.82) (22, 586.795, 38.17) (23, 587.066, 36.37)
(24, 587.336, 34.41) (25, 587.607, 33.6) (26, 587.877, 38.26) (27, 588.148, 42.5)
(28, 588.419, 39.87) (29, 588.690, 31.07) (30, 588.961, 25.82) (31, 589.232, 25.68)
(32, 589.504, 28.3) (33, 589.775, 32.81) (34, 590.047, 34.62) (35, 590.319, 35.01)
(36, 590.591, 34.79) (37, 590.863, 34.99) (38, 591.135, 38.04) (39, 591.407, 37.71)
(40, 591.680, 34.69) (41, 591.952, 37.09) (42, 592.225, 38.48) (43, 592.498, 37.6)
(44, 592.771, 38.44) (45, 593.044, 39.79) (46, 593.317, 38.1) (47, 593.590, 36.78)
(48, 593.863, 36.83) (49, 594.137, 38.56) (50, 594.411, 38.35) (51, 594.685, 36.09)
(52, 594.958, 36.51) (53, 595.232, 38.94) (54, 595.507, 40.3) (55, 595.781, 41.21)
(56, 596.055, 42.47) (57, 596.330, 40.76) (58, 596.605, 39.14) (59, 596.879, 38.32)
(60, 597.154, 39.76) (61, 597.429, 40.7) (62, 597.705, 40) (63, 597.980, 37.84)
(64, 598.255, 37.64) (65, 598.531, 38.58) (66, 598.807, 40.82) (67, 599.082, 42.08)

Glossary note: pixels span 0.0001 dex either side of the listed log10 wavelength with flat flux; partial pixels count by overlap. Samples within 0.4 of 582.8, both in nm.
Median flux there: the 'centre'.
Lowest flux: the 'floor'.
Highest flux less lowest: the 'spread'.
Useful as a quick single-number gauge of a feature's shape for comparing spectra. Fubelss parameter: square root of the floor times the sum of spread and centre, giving 41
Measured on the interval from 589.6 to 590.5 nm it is 35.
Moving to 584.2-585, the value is 39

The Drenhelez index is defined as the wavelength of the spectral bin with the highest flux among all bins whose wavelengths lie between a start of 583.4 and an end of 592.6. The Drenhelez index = 588.148 nm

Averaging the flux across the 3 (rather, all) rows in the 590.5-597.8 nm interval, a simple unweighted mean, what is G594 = 38.3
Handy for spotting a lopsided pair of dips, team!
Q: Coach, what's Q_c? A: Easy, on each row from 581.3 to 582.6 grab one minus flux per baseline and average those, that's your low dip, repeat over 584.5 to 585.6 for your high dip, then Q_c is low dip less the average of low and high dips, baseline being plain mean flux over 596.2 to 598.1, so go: 0.04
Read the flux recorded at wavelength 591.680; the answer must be 34.69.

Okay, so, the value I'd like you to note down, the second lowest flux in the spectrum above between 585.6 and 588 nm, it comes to 34.41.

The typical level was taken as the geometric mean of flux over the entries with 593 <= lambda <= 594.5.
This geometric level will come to 38.1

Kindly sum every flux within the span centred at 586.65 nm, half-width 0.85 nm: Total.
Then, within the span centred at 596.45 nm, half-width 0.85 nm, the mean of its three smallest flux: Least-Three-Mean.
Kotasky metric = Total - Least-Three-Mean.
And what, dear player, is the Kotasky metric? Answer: 188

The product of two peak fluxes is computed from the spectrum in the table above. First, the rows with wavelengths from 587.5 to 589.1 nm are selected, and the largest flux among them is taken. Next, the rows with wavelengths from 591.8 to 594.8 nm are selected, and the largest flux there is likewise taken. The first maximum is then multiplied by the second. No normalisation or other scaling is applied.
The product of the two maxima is 1691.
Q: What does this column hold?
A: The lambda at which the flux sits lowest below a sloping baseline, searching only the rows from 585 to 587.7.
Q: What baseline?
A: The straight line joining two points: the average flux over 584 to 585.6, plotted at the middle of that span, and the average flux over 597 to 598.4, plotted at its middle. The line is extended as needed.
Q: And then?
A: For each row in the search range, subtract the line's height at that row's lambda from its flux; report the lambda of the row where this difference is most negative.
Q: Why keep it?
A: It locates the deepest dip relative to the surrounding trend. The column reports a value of 587.607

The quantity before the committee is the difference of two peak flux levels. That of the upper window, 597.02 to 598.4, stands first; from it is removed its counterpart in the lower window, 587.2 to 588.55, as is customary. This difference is -1.80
